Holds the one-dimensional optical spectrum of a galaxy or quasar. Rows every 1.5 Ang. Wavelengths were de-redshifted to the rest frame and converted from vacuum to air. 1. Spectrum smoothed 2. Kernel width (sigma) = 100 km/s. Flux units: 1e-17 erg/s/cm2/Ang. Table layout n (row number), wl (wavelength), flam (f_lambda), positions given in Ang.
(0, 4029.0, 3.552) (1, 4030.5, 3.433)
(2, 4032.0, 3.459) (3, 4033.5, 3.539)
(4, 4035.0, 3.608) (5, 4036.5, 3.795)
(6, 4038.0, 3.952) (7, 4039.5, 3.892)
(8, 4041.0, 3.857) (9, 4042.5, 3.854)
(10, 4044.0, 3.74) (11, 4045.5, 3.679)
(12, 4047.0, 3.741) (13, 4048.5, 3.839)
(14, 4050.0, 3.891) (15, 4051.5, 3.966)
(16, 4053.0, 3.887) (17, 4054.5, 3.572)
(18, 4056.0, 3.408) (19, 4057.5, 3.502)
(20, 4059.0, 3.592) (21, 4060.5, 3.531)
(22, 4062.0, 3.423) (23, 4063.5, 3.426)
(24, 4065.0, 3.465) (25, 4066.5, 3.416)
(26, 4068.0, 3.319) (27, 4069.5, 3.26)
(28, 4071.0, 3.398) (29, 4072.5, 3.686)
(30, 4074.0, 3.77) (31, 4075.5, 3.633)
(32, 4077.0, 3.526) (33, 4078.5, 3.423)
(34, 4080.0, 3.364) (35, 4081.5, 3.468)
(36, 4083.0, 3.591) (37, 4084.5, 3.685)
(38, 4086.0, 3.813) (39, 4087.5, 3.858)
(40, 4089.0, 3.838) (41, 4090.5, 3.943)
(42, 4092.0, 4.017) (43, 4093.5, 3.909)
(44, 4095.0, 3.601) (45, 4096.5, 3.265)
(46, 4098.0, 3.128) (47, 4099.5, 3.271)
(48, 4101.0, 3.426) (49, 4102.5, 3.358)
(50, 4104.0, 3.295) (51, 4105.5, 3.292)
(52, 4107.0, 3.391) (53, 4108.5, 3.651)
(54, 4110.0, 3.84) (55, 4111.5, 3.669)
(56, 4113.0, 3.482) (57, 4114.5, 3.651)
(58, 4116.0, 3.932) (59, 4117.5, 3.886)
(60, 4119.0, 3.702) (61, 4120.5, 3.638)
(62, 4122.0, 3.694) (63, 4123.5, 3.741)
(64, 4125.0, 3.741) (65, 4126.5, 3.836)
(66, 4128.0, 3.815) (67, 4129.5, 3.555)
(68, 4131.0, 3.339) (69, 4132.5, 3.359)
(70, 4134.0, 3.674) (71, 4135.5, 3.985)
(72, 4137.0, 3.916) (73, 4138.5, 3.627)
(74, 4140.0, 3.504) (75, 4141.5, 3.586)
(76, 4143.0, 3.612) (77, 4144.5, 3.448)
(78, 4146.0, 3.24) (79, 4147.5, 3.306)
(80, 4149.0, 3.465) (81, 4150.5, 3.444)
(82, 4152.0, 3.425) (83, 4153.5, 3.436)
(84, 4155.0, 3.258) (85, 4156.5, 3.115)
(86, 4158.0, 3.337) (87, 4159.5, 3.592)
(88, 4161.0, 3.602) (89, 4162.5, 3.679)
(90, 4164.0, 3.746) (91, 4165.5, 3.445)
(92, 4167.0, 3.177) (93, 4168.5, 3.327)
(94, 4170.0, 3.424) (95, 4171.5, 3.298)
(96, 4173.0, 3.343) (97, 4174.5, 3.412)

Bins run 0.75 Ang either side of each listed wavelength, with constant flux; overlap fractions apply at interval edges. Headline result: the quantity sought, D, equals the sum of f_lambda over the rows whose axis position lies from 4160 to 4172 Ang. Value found 27.7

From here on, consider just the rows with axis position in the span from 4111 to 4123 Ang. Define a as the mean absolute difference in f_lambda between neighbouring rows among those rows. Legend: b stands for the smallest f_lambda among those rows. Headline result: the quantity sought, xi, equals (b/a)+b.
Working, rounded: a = 0.141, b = 3.482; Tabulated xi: 28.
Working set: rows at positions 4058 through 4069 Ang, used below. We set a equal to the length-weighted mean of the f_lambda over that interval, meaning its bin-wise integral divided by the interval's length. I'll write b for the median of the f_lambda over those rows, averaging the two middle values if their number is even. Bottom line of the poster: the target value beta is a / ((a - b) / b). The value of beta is 495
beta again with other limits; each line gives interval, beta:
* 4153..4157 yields 974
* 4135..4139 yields -219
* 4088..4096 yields -227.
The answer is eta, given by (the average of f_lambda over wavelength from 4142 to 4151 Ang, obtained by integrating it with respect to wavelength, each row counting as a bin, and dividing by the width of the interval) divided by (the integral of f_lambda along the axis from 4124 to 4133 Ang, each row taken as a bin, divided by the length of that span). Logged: 0.95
